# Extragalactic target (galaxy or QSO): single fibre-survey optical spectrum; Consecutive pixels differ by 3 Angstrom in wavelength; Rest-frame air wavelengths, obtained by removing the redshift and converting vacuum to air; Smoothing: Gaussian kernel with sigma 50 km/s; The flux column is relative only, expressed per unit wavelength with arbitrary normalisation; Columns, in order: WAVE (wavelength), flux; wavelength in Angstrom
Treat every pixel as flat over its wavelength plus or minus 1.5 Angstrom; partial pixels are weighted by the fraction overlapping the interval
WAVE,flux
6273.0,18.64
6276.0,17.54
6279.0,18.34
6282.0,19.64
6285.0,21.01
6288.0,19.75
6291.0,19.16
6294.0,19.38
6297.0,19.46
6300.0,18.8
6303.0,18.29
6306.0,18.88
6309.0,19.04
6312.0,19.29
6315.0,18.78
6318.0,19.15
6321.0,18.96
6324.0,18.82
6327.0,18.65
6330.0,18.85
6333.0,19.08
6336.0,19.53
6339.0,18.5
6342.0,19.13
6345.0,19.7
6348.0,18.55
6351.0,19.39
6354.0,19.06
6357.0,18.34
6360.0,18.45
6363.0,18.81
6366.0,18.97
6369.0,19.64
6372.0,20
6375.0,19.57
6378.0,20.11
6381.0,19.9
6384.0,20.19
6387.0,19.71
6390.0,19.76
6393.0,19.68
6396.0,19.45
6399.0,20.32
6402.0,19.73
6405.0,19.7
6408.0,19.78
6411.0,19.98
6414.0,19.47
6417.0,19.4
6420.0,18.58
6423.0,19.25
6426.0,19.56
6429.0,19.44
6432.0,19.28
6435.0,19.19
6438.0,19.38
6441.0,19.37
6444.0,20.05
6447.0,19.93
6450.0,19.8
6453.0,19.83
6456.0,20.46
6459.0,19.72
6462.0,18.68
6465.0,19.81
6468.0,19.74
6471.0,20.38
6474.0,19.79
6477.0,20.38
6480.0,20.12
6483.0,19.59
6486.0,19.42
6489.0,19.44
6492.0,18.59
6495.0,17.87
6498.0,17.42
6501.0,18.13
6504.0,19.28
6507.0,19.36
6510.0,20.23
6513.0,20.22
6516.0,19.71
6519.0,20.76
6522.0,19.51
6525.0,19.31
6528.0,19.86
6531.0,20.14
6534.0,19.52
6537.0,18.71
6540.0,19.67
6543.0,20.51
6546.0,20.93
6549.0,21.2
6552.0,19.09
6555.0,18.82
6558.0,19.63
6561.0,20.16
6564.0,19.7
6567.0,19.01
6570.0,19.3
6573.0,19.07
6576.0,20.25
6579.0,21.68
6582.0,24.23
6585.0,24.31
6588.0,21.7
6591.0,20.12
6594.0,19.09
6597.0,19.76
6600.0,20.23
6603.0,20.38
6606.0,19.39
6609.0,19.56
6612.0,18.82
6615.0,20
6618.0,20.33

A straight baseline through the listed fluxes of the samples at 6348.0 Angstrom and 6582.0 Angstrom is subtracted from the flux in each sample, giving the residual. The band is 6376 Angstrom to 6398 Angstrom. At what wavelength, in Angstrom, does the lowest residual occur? 6396.0 Angstrom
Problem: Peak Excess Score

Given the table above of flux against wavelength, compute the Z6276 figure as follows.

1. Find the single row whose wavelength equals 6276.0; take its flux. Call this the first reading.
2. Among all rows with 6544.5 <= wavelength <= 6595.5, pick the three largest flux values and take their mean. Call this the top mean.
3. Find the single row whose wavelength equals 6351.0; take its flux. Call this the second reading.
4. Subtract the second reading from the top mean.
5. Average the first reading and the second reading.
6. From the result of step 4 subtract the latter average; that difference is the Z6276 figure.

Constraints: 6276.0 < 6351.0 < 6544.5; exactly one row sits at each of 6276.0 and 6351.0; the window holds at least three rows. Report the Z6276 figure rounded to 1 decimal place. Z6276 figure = -14.4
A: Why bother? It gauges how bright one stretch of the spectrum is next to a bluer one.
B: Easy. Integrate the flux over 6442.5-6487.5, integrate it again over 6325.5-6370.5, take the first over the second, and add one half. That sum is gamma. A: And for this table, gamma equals 1.55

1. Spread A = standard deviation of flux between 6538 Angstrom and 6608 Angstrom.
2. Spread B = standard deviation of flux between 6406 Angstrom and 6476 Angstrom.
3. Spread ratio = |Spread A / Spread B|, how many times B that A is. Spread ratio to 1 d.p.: 3.3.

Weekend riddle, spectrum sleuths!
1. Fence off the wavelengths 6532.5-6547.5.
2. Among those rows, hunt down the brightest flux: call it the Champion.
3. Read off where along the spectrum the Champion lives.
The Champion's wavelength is 6546.0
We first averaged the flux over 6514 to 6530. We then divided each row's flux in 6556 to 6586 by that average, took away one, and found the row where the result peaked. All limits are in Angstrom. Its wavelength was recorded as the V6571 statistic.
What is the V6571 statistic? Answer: 6585.0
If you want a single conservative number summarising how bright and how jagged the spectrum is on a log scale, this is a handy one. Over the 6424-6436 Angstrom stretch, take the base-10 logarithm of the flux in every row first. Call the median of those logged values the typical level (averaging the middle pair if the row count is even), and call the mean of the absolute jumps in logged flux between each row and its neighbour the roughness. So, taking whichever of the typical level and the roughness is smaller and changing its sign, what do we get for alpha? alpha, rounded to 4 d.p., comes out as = -0.0028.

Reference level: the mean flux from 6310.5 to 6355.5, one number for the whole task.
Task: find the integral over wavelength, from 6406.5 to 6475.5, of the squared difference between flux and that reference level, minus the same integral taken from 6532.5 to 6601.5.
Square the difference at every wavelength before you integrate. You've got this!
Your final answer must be -225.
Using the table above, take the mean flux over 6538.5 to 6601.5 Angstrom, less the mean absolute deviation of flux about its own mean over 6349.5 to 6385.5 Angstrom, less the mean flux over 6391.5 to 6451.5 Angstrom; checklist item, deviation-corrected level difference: 0.3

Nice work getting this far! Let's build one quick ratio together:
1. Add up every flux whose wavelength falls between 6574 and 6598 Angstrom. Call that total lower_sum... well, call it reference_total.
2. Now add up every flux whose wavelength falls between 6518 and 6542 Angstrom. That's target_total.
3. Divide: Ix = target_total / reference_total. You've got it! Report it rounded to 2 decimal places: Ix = 0.92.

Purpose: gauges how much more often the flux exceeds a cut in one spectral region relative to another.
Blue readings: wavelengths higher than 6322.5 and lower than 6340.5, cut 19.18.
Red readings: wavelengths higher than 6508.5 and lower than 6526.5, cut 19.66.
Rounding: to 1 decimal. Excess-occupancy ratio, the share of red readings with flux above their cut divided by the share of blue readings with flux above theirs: 4.0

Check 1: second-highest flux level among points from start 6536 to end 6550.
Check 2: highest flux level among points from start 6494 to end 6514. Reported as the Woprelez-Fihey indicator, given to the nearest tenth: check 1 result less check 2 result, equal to 0.7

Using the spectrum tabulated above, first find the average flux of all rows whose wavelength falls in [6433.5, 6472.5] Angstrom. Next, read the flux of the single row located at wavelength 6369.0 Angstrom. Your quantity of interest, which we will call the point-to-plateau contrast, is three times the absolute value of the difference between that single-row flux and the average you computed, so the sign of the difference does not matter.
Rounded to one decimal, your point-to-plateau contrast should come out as 0.2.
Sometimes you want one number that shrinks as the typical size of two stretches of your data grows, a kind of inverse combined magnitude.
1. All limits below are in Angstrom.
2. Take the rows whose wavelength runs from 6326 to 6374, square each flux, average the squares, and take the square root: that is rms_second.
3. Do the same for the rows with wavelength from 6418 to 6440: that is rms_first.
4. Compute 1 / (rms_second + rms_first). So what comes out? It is 0.0261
